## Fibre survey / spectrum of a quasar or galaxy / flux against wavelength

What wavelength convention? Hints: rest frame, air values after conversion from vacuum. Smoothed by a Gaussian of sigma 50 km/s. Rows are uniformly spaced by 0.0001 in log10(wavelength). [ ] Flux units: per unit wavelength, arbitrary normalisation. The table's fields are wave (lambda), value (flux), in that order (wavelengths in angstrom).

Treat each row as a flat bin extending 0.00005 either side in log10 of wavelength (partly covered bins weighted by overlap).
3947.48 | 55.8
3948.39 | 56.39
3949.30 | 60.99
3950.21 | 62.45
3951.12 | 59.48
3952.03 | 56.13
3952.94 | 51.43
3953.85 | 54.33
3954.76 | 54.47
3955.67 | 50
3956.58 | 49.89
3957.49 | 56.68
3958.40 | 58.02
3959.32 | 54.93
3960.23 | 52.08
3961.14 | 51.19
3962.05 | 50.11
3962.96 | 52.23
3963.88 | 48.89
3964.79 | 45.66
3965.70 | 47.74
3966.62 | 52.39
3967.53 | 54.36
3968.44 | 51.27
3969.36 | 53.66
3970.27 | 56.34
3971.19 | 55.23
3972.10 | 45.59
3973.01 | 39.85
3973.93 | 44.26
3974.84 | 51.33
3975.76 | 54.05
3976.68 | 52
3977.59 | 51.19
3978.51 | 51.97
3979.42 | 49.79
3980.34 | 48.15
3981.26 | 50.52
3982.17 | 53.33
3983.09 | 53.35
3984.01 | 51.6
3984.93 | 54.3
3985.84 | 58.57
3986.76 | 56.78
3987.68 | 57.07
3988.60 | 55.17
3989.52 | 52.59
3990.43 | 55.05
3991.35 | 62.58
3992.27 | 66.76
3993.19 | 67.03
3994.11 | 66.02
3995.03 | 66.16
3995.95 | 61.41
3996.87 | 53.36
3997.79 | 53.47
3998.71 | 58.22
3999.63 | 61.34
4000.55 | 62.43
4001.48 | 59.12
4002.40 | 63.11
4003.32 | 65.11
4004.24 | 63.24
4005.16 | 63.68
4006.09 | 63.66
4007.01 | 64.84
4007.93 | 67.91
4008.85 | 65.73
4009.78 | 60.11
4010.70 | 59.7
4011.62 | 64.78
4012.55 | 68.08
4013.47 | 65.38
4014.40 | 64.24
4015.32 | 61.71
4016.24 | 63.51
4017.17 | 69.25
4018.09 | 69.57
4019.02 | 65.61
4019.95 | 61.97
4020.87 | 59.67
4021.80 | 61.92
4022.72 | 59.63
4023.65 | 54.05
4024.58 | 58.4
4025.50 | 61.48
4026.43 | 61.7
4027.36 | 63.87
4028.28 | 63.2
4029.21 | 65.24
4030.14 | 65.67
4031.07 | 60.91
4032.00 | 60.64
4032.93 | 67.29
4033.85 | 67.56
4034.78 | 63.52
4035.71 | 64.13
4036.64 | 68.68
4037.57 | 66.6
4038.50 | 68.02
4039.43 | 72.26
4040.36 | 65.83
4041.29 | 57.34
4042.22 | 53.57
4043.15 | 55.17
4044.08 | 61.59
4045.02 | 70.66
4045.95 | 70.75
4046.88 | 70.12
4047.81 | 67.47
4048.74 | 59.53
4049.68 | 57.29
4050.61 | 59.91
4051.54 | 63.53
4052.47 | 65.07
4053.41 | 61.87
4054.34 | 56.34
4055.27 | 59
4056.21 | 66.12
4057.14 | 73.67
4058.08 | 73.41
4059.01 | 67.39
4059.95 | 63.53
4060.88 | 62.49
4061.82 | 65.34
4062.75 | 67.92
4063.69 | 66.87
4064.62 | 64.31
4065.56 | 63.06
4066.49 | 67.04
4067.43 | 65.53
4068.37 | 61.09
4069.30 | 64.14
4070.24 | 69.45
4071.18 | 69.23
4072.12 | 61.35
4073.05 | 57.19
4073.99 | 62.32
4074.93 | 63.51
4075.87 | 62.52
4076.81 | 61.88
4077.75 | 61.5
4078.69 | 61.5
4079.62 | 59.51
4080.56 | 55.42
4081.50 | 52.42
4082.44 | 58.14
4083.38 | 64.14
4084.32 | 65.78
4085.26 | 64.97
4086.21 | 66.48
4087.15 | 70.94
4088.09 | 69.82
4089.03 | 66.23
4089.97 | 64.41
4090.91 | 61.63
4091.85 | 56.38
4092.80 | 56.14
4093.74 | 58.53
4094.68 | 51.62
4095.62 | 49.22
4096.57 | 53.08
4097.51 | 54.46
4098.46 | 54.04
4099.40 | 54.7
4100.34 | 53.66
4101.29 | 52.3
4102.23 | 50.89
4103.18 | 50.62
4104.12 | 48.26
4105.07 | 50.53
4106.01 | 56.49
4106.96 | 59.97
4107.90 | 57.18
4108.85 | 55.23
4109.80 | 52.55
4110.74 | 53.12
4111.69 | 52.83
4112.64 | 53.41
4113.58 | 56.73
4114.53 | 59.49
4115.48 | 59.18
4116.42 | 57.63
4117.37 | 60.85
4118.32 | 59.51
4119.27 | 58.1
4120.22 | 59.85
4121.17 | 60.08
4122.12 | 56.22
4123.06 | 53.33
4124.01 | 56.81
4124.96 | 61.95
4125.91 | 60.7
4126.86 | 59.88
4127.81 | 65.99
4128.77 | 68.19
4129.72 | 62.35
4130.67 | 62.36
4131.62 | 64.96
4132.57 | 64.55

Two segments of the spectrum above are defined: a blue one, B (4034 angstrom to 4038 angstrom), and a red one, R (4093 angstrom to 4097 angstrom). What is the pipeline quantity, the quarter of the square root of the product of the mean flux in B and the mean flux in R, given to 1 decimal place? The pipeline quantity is 14.8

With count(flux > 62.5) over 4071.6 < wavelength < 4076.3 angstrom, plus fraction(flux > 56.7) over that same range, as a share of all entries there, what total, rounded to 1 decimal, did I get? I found 3.0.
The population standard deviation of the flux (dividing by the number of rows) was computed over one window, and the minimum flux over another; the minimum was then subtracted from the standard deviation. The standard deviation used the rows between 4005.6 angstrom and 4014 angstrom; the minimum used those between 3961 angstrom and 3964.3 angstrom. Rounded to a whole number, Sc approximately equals -46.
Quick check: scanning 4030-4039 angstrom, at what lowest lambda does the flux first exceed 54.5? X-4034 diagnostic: 4030.14 angstrom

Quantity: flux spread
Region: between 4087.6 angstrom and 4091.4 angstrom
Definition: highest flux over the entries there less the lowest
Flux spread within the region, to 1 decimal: 8.2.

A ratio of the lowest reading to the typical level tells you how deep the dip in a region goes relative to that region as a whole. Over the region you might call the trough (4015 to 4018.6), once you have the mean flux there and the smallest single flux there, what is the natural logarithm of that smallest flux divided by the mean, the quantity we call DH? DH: -0.07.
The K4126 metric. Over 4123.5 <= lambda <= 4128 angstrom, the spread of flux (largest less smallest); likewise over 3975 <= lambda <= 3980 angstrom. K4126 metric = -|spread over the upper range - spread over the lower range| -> -4.9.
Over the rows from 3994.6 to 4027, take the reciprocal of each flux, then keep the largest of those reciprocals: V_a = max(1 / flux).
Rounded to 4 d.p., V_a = 0.0187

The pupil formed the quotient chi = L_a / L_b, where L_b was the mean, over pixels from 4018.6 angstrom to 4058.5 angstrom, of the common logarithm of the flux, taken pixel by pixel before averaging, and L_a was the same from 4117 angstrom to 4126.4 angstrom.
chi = 0.982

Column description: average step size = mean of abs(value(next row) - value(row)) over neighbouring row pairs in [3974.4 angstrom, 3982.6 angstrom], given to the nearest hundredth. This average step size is 1.92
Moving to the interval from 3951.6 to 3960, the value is 2.94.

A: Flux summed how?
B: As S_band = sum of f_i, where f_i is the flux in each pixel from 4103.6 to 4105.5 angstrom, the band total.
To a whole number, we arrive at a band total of 99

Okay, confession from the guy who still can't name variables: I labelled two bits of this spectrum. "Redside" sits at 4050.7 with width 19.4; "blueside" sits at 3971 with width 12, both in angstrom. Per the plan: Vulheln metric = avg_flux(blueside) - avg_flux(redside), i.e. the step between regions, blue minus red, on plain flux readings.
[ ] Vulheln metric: -13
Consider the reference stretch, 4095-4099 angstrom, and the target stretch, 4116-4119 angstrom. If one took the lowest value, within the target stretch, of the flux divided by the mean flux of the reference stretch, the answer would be 1.09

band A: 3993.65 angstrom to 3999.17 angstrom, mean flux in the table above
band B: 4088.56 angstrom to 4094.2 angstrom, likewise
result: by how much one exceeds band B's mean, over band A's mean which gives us -1.00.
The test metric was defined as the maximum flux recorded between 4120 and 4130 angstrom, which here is 68.19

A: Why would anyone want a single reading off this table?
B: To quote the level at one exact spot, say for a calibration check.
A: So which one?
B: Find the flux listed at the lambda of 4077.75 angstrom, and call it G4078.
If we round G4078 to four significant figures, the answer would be 61.50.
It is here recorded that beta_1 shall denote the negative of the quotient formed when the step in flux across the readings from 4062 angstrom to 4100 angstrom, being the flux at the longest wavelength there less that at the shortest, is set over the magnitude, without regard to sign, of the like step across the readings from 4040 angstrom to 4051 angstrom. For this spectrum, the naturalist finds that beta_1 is 2.2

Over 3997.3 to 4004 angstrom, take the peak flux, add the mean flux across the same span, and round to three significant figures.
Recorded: 126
